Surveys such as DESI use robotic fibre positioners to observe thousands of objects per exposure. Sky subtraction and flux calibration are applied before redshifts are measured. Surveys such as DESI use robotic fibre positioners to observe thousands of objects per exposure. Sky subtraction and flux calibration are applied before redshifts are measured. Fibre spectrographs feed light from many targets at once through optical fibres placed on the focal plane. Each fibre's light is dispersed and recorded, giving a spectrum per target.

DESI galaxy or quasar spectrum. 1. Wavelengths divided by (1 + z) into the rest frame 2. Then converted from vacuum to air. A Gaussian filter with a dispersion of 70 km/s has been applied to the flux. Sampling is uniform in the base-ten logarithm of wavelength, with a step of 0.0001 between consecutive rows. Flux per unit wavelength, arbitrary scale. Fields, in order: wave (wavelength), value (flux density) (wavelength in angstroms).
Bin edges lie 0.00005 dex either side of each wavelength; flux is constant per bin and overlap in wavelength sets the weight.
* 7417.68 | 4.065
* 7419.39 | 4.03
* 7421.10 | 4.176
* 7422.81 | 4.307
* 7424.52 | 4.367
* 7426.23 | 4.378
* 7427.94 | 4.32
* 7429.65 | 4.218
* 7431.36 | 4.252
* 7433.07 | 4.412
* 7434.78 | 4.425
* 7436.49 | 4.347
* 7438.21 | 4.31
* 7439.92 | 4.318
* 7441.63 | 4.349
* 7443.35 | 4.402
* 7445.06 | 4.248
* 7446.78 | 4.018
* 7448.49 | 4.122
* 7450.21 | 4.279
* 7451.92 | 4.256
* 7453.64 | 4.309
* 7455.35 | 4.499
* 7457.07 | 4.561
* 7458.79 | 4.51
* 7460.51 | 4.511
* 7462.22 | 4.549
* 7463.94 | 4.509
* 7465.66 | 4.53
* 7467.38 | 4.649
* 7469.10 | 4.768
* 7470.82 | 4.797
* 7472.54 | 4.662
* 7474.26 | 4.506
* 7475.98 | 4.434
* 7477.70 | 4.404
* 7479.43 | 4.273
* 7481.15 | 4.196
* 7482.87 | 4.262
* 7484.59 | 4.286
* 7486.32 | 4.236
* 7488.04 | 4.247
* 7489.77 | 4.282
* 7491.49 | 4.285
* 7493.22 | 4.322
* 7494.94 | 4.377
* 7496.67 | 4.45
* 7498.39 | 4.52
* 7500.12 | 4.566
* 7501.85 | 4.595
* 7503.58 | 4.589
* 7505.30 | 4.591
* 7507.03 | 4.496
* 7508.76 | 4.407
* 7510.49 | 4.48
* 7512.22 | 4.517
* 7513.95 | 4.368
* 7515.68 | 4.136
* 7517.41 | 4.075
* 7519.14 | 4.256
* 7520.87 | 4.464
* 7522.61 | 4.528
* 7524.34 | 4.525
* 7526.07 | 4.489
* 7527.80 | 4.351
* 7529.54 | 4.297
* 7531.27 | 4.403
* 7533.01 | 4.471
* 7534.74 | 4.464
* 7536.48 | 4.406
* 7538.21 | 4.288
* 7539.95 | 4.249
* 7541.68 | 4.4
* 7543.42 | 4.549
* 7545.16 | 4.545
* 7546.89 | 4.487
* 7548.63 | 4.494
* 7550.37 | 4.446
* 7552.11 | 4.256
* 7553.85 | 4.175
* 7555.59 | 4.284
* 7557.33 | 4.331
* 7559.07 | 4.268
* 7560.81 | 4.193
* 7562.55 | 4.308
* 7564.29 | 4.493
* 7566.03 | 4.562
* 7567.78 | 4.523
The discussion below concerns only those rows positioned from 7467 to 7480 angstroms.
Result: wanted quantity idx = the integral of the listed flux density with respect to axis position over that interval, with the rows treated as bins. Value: 59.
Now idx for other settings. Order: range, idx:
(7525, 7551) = 115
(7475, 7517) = 184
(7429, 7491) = 272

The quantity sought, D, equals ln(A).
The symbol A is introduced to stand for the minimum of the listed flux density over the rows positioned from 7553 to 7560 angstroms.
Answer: 1.43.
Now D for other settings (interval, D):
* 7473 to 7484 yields 1.43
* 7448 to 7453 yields 1.42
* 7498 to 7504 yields 1.51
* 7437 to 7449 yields 1.39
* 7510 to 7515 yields 1.47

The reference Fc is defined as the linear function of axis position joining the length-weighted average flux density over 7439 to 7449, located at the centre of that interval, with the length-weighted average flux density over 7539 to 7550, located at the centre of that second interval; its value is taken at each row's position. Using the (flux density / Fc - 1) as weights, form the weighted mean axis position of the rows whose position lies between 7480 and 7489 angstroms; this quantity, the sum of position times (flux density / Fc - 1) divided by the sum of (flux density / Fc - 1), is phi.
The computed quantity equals 7484.4 angstroms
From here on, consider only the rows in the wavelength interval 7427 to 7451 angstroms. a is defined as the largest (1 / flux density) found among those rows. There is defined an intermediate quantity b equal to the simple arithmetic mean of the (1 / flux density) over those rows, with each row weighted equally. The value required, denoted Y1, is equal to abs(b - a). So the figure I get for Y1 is 0.0155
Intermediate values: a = 0.249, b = 0.233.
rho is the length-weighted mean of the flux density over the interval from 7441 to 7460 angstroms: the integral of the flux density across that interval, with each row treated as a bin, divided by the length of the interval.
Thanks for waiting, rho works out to 4.32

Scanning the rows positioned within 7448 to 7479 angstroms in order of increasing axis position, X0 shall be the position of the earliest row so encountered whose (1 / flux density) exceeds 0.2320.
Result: 7448.49 angstroms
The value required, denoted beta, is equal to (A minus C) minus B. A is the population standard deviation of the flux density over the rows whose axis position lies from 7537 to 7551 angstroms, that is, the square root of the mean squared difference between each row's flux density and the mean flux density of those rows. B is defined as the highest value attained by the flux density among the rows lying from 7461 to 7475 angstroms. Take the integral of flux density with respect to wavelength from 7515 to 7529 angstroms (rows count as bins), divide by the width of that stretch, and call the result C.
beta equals -9.05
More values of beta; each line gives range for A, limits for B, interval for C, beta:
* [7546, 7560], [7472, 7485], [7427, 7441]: -8.88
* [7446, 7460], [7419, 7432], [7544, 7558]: -8.58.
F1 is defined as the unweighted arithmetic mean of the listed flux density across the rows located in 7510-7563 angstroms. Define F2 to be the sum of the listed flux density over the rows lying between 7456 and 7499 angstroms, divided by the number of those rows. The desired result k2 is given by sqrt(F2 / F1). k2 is 1.01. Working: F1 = 4.37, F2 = 4.445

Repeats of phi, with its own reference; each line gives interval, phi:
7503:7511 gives 7505.9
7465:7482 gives 7469.7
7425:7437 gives 7431.8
